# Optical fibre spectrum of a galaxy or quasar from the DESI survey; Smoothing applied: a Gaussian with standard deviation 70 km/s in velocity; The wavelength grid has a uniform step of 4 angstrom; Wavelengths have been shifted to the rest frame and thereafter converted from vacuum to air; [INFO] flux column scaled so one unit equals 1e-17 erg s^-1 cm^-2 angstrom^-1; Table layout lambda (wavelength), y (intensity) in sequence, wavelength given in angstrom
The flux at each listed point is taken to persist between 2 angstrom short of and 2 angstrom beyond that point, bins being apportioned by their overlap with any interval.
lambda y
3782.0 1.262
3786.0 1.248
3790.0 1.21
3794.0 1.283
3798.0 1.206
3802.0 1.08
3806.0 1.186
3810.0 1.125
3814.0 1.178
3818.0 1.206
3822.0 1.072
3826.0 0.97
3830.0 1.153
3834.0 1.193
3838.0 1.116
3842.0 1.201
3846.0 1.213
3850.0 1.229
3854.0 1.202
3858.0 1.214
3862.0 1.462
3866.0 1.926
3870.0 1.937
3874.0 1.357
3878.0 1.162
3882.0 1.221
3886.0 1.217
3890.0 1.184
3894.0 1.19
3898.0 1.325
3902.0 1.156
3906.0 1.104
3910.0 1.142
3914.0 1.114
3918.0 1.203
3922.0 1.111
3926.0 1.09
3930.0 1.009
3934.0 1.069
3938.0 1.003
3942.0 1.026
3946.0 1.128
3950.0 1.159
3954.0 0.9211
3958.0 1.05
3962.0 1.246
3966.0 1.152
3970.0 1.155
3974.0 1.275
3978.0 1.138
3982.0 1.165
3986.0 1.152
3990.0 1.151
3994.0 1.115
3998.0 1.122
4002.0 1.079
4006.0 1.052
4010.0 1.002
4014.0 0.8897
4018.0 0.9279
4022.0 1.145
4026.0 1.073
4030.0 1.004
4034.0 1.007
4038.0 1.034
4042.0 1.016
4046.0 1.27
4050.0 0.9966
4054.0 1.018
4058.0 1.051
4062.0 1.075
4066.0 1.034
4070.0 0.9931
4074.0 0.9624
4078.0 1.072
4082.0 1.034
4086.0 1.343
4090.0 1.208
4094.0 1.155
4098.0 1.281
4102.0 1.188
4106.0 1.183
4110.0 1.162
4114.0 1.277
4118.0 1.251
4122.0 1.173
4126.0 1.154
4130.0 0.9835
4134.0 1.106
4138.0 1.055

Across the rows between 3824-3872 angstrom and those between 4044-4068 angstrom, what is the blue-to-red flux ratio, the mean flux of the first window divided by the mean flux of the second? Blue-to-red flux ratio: 1.23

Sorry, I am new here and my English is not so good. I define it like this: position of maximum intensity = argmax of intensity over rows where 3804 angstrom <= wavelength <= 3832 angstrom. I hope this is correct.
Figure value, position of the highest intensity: 3818.0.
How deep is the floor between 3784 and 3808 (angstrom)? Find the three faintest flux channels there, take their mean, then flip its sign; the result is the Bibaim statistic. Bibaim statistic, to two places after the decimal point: -1.16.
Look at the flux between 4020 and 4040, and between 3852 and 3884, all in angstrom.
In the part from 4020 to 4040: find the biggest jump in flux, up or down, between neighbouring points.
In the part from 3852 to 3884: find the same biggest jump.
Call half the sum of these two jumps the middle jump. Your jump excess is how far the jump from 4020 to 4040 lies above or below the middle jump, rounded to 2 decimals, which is -0.25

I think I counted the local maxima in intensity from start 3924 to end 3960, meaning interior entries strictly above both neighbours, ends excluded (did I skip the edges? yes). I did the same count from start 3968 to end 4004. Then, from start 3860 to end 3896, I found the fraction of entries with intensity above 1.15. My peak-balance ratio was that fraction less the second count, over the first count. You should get -1.00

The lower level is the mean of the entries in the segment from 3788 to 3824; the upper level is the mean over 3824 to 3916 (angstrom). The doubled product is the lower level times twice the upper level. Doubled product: 2.95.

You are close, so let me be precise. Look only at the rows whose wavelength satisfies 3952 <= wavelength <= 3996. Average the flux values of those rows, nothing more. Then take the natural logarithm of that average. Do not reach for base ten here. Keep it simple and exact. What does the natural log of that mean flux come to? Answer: 0.13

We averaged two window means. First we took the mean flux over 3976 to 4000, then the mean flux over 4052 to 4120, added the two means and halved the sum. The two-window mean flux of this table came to 1.14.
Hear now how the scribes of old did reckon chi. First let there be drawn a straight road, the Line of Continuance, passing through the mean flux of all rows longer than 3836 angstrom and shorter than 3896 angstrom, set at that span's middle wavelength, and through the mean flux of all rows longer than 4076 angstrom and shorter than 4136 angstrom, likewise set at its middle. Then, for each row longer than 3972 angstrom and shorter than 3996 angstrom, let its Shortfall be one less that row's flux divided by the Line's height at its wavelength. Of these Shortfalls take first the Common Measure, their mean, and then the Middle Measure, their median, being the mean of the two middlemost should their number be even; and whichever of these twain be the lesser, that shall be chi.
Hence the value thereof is 0.066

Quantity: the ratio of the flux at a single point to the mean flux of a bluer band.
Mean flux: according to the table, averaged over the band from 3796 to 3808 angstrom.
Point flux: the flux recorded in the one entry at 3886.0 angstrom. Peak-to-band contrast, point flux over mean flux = 1.05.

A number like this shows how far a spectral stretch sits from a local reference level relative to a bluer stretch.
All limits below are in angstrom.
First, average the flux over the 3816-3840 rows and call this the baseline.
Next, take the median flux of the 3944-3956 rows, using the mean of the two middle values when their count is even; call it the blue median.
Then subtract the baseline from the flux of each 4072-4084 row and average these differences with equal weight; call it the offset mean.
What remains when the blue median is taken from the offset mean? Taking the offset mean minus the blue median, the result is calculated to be -1.22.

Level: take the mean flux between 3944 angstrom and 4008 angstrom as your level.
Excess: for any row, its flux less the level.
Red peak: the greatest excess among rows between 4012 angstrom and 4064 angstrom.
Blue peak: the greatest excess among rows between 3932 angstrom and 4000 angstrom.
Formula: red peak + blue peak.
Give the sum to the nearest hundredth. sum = 0.29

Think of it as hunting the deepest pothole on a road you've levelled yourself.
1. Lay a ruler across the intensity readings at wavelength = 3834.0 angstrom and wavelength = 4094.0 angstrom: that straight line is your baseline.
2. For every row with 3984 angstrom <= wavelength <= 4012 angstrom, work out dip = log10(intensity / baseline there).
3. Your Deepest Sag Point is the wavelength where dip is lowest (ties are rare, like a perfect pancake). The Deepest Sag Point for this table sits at 4010.0 angstrom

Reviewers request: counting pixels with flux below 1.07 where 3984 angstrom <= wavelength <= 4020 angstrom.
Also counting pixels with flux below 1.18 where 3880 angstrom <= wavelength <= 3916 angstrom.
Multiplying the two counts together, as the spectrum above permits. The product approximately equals 16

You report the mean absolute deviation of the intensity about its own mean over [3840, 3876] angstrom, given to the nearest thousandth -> 0.240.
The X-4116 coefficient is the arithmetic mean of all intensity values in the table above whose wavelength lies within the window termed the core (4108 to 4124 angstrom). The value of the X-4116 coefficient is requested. 1.22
